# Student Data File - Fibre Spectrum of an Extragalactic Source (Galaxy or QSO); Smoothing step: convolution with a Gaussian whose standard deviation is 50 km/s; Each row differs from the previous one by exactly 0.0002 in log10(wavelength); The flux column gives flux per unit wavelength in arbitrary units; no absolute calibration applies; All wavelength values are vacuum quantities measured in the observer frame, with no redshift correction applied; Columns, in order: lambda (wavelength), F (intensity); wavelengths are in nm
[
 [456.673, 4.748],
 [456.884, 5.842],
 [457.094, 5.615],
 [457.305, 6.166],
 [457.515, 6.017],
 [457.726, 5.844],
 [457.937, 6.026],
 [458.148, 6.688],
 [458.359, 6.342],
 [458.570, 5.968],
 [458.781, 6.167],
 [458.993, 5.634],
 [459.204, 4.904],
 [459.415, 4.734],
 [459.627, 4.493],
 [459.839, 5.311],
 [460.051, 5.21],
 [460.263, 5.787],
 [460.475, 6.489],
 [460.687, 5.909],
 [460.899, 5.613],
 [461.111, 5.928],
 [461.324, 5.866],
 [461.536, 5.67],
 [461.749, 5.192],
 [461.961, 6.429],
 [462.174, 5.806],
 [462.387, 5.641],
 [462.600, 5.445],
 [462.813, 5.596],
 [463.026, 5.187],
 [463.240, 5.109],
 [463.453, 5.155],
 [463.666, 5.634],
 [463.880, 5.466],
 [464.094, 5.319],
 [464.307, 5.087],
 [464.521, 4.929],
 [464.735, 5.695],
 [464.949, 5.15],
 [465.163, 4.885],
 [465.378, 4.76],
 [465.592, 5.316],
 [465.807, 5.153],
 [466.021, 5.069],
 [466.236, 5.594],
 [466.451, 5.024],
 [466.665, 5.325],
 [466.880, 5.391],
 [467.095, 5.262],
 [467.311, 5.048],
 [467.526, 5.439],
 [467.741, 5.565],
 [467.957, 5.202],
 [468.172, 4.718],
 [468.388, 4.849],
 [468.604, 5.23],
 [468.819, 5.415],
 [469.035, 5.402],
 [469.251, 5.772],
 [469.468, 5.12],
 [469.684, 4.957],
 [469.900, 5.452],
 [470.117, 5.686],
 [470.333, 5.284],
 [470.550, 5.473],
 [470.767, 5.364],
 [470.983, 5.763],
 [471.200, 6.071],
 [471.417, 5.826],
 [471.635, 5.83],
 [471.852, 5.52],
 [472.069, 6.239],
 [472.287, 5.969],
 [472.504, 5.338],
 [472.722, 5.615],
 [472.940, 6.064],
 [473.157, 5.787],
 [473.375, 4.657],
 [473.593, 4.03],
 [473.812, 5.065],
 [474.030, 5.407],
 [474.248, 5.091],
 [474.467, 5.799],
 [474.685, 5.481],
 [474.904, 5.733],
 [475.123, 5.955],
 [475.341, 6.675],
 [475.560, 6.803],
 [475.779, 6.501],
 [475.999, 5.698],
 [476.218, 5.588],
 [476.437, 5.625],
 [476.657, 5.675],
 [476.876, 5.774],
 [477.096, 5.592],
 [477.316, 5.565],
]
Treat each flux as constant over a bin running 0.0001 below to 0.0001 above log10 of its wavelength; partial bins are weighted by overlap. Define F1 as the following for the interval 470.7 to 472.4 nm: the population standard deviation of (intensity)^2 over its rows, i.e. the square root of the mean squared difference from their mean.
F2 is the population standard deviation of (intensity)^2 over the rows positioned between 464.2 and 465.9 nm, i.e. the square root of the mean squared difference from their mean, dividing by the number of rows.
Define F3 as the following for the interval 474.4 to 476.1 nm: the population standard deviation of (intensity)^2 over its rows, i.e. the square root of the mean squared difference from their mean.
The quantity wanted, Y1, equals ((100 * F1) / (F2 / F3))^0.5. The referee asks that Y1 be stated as 25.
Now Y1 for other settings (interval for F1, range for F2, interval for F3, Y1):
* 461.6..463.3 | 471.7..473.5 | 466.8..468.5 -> 16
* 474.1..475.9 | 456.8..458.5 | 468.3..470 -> 23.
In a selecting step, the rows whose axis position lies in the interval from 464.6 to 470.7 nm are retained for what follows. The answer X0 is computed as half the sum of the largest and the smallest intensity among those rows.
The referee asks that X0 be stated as 5.2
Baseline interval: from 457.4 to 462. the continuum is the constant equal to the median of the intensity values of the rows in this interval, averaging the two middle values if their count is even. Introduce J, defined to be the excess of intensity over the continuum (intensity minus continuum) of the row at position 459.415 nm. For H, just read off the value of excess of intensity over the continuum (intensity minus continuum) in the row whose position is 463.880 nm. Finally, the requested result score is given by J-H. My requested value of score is -0.7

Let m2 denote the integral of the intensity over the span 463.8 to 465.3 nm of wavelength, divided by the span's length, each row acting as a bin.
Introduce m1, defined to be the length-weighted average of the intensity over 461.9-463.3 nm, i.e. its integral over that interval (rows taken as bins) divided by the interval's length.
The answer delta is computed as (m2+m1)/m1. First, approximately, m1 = 5.6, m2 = 5.20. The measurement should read 1.93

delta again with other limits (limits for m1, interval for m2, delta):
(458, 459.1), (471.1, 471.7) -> 1.96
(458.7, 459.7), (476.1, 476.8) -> 2.09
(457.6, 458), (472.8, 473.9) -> 1.87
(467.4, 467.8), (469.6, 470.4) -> 1.98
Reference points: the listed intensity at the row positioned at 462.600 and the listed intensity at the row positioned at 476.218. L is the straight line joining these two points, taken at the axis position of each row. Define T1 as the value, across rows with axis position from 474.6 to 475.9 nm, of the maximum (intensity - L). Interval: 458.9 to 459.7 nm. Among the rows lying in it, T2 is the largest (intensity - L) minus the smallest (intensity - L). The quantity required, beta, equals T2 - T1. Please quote -0.07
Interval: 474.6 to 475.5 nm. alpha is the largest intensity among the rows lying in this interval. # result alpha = 6.675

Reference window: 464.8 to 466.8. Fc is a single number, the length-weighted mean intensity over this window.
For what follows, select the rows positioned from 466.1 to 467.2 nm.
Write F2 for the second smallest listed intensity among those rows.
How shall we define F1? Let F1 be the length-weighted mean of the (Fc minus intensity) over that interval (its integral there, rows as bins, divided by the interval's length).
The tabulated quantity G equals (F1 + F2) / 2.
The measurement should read 2.55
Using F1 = -0.16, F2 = 5.262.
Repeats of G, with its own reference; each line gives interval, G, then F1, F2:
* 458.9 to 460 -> 2.44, 0.14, 4.734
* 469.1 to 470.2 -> 2.44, -0.23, 5.12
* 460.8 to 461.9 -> 2.54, -0.53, 5.613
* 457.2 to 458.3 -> 2.51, -1.00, 6.017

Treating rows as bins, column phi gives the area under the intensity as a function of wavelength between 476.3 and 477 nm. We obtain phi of 4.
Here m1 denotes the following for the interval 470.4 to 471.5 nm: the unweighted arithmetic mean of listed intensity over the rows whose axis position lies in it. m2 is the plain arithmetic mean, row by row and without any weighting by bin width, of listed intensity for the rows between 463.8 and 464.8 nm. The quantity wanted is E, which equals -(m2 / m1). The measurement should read -0.93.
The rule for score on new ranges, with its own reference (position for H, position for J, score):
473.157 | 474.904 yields -0.1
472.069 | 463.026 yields -1.1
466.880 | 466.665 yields -0.1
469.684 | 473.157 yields 0.8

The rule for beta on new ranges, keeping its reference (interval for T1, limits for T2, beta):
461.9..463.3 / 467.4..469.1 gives -0.14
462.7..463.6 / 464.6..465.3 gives 0.67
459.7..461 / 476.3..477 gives -0.92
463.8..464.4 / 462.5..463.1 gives 0.40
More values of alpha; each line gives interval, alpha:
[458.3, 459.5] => 6.342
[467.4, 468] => 5.565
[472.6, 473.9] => 6.064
